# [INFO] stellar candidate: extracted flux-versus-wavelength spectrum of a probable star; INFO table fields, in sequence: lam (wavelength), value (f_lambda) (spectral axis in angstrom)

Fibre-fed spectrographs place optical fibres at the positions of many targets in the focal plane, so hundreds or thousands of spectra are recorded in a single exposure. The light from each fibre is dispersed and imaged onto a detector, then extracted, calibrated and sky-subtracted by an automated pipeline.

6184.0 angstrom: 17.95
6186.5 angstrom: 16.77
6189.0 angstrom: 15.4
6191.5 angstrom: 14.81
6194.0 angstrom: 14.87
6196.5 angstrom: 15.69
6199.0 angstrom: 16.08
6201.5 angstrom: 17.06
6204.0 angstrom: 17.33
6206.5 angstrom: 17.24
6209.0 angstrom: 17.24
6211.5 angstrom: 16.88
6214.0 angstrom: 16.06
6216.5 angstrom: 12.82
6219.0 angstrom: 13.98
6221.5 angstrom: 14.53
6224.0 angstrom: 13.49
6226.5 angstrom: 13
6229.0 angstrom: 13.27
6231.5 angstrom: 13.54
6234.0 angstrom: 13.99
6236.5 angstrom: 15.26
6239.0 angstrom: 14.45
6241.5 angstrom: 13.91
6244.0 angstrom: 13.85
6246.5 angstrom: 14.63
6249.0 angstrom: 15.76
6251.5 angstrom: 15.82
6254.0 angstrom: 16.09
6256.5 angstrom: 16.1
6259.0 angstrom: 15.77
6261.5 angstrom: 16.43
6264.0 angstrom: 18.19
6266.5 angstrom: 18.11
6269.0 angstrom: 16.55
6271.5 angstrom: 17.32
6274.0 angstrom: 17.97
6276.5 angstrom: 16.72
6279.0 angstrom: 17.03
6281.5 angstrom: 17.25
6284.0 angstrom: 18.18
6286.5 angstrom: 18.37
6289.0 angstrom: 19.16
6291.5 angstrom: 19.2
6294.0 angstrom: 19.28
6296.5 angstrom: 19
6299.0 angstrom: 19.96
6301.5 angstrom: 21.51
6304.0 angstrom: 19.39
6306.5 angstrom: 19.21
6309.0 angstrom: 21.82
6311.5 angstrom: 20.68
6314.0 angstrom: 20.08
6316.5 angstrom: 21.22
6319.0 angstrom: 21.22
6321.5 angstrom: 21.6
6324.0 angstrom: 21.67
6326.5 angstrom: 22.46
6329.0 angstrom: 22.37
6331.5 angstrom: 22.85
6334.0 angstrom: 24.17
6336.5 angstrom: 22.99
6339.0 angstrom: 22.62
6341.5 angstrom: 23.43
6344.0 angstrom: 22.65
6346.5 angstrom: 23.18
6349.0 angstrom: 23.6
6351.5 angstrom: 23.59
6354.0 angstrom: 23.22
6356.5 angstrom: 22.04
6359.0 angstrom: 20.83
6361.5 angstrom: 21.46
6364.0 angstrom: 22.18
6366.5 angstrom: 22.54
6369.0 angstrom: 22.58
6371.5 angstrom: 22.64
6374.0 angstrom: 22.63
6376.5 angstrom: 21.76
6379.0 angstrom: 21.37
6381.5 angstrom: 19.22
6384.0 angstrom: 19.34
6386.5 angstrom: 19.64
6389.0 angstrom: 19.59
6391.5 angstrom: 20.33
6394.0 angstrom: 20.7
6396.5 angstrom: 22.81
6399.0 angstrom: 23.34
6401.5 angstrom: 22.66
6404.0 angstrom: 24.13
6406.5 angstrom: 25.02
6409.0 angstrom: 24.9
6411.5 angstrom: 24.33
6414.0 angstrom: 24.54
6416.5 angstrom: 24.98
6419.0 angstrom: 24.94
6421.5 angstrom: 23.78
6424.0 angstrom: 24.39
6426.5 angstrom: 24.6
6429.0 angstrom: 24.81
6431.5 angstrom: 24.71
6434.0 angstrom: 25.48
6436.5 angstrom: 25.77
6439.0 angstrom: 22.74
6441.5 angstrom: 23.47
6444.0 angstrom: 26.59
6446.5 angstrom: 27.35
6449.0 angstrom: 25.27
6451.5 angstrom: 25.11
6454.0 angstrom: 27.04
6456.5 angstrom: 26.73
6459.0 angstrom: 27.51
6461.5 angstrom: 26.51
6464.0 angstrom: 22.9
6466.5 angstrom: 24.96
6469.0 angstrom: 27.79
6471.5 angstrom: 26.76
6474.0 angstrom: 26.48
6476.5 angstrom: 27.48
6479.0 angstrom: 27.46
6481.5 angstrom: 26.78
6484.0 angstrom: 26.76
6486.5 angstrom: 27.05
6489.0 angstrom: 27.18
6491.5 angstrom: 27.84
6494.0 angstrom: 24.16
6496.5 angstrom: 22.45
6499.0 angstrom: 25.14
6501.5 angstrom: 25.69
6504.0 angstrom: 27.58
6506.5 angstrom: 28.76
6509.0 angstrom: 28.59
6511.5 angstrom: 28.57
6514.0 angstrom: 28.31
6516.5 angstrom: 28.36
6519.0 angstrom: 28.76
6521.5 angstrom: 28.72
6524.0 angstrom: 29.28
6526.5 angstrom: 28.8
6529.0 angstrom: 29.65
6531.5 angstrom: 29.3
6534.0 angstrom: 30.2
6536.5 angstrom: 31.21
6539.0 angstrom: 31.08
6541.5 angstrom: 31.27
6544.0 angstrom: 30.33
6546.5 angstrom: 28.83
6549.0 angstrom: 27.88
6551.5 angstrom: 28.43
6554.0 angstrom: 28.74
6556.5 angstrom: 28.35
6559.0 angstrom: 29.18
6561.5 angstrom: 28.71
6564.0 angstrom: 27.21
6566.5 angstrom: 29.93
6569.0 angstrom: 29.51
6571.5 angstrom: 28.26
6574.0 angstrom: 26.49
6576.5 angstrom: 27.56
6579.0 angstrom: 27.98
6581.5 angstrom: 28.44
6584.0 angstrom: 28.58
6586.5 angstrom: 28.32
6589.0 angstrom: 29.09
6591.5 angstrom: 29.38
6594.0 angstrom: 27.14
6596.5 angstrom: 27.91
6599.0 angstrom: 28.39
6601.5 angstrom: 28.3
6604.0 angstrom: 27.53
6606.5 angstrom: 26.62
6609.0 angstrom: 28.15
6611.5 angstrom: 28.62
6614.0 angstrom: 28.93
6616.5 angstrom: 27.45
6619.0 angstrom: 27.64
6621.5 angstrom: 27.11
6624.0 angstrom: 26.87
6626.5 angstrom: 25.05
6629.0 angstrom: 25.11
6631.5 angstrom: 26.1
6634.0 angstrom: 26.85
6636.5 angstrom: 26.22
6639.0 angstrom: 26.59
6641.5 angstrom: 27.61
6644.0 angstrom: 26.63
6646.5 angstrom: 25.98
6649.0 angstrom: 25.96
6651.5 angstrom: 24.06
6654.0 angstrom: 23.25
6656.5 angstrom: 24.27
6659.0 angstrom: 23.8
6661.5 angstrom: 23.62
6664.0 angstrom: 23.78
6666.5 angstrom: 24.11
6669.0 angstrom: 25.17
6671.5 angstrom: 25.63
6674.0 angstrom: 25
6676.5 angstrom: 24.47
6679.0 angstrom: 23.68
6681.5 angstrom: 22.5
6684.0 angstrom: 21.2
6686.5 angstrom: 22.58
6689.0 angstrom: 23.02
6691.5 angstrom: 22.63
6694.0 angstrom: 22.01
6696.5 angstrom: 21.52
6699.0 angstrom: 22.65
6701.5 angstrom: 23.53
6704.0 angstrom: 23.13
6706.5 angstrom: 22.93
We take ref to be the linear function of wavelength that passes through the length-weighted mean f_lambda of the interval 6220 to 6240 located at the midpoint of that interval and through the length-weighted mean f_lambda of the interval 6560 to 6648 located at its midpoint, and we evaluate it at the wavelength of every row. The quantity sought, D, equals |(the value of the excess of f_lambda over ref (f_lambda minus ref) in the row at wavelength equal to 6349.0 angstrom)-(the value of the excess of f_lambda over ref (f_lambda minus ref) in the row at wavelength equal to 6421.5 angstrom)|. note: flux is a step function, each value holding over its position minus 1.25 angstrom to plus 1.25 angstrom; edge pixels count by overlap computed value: 2.5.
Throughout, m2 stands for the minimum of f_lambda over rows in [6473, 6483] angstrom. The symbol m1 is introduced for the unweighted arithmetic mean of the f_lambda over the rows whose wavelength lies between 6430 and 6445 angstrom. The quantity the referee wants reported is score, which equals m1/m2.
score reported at 0.9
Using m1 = 24.8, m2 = 26.48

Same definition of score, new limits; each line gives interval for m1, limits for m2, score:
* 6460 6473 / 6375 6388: 1.3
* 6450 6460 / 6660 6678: 1.1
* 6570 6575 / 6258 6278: 1.7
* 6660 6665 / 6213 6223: 1.8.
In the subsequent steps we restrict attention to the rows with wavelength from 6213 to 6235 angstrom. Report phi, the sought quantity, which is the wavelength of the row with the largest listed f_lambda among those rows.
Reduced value 6214.0 angstrom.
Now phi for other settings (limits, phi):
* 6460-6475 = 6469.0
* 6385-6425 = 6406.5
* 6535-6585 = 6541.5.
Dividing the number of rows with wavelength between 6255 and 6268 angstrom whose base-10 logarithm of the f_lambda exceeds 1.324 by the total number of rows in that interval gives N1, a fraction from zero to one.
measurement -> 0.0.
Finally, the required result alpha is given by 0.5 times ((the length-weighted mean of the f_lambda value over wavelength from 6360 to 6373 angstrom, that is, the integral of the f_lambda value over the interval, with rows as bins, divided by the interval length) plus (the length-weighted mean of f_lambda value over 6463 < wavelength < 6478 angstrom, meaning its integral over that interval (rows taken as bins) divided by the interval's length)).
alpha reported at 24.2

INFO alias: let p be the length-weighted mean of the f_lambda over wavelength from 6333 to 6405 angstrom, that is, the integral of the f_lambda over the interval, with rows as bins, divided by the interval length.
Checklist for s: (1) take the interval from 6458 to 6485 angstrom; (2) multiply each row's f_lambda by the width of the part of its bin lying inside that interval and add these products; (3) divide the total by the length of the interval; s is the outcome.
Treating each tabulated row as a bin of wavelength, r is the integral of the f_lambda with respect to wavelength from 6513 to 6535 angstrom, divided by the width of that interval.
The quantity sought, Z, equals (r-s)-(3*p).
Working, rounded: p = 22.1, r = 29.0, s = 26.5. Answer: -64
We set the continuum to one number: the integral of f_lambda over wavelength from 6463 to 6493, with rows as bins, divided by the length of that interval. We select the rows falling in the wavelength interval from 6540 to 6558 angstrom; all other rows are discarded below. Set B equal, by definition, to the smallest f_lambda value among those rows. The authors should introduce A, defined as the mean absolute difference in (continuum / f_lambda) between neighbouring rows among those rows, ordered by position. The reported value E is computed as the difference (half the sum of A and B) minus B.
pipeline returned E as -13.9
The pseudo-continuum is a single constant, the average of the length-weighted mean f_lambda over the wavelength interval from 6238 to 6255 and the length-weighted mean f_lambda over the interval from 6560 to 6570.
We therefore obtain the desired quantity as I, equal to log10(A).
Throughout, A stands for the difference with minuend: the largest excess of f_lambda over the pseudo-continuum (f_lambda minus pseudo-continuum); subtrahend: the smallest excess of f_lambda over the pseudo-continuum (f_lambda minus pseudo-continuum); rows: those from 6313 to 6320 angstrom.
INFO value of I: 0.06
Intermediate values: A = 1.1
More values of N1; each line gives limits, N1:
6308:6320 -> 0.6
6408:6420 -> 1.0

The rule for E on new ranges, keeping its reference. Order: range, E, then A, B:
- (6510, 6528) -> -14.2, 0.010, 28.31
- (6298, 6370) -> -9.6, 0.043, 19.21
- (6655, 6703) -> -10.6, 0.035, 21.2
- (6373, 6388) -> -9.6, 0.048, 19.22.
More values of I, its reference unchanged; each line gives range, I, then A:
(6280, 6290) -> 0.28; 1.9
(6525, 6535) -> 0.15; 1.4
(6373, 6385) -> 0.53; 3.4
